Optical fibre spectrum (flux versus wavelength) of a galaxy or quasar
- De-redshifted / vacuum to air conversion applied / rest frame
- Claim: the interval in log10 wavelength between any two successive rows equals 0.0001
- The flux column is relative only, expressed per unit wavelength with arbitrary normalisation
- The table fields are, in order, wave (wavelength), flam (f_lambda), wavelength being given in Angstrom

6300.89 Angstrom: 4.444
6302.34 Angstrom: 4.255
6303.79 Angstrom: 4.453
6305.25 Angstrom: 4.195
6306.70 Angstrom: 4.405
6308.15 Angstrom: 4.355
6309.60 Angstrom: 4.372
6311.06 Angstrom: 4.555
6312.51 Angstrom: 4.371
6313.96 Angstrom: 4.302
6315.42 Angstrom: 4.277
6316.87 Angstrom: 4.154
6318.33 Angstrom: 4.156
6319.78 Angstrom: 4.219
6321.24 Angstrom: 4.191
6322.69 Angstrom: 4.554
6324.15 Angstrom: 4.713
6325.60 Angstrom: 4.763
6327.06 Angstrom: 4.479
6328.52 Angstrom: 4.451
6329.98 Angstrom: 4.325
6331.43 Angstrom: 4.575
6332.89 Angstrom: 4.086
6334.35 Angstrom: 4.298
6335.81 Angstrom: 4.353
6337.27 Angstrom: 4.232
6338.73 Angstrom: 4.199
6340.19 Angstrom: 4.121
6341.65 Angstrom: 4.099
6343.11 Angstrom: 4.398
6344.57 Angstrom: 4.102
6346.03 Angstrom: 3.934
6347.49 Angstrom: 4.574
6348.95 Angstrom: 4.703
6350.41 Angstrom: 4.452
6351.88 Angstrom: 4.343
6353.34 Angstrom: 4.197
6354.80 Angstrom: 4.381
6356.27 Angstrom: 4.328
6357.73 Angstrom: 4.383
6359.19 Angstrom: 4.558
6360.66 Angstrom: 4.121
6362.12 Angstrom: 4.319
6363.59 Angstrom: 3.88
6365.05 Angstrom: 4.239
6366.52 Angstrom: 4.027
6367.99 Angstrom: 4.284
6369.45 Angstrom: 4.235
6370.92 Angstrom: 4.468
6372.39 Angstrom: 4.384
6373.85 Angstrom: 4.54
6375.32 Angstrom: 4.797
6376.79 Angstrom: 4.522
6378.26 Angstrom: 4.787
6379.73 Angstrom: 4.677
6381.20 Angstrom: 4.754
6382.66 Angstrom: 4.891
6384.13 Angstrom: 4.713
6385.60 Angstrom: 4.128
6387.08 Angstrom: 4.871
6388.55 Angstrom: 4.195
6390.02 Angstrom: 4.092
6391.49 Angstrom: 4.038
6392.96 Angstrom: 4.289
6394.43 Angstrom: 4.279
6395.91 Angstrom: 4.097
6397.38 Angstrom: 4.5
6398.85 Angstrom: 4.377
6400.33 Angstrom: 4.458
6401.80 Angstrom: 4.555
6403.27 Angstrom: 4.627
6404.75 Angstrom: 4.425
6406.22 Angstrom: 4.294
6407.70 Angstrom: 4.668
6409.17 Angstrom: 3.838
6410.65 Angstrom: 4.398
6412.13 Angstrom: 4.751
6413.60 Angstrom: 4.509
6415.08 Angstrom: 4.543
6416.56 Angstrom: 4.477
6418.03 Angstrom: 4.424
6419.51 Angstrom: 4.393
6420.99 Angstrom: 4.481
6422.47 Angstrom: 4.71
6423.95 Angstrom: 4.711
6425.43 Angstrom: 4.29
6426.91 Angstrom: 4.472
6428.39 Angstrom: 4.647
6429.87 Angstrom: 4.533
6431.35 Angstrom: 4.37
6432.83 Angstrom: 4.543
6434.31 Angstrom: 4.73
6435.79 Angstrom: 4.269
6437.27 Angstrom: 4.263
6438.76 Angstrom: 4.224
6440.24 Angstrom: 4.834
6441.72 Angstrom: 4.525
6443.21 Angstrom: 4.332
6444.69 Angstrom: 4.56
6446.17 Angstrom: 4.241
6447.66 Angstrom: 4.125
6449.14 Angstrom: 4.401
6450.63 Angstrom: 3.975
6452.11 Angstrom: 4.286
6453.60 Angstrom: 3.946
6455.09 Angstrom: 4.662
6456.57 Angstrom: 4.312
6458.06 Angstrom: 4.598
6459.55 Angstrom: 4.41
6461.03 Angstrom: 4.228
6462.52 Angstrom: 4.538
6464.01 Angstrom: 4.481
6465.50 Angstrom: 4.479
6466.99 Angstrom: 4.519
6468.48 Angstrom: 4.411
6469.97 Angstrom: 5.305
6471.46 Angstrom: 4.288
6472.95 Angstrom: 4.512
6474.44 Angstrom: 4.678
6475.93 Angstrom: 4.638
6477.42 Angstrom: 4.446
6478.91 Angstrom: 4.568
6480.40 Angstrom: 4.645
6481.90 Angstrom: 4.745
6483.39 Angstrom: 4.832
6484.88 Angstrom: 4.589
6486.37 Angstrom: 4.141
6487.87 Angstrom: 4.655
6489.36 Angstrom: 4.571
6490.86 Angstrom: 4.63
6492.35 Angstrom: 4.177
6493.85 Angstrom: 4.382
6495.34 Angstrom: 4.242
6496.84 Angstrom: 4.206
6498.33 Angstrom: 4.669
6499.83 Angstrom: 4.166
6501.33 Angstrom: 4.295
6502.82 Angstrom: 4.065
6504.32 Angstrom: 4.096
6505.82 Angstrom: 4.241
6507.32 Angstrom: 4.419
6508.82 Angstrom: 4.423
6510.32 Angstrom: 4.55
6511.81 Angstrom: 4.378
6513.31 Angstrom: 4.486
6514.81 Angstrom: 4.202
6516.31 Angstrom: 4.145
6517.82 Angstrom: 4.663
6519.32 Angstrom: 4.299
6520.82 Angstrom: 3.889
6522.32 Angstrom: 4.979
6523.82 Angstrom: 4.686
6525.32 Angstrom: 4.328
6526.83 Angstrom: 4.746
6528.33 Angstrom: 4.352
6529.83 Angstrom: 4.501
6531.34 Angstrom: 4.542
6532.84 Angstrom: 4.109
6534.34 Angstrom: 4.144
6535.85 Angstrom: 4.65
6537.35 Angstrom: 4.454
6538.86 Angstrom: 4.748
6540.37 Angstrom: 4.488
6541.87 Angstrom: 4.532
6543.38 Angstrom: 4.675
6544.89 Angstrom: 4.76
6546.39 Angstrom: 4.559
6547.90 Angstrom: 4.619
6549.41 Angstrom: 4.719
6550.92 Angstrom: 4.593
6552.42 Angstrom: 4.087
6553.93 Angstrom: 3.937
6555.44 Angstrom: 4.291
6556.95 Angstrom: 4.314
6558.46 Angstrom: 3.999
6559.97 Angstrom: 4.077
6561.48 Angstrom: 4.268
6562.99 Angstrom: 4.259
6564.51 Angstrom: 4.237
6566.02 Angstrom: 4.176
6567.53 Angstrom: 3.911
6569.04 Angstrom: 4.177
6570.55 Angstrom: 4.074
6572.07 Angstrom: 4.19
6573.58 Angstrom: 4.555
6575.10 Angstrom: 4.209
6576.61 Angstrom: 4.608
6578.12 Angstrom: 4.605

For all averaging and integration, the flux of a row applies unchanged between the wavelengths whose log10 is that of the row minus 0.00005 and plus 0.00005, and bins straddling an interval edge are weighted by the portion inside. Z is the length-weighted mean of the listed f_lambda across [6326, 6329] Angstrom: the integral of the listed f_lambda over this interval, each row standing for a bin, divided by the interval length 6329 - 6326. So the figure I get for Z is 4.49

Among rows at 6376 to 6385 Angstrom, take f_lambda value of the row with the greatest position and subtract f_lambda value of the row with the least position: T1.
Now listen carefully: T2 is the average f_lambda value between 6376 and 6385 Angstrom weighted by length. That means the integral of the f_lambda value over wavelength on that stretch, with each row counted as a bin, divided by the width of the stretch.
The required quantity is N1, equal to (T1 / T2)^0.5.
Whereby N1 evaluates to 0.20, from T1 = 0.19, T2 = 4.72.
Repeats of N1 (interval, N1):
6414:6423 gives 0.19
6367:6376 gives 0.34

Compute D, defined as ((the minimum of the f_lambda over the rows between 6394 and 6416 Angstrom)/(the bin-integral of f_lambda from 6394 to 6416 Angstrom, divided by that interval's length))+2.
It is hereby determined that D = 2.87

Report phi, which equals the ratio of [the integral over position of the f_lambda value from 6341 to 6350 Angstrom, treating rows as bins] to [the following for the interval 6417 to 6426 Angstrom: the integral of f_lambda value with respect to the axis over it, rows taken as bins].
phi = 0.96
